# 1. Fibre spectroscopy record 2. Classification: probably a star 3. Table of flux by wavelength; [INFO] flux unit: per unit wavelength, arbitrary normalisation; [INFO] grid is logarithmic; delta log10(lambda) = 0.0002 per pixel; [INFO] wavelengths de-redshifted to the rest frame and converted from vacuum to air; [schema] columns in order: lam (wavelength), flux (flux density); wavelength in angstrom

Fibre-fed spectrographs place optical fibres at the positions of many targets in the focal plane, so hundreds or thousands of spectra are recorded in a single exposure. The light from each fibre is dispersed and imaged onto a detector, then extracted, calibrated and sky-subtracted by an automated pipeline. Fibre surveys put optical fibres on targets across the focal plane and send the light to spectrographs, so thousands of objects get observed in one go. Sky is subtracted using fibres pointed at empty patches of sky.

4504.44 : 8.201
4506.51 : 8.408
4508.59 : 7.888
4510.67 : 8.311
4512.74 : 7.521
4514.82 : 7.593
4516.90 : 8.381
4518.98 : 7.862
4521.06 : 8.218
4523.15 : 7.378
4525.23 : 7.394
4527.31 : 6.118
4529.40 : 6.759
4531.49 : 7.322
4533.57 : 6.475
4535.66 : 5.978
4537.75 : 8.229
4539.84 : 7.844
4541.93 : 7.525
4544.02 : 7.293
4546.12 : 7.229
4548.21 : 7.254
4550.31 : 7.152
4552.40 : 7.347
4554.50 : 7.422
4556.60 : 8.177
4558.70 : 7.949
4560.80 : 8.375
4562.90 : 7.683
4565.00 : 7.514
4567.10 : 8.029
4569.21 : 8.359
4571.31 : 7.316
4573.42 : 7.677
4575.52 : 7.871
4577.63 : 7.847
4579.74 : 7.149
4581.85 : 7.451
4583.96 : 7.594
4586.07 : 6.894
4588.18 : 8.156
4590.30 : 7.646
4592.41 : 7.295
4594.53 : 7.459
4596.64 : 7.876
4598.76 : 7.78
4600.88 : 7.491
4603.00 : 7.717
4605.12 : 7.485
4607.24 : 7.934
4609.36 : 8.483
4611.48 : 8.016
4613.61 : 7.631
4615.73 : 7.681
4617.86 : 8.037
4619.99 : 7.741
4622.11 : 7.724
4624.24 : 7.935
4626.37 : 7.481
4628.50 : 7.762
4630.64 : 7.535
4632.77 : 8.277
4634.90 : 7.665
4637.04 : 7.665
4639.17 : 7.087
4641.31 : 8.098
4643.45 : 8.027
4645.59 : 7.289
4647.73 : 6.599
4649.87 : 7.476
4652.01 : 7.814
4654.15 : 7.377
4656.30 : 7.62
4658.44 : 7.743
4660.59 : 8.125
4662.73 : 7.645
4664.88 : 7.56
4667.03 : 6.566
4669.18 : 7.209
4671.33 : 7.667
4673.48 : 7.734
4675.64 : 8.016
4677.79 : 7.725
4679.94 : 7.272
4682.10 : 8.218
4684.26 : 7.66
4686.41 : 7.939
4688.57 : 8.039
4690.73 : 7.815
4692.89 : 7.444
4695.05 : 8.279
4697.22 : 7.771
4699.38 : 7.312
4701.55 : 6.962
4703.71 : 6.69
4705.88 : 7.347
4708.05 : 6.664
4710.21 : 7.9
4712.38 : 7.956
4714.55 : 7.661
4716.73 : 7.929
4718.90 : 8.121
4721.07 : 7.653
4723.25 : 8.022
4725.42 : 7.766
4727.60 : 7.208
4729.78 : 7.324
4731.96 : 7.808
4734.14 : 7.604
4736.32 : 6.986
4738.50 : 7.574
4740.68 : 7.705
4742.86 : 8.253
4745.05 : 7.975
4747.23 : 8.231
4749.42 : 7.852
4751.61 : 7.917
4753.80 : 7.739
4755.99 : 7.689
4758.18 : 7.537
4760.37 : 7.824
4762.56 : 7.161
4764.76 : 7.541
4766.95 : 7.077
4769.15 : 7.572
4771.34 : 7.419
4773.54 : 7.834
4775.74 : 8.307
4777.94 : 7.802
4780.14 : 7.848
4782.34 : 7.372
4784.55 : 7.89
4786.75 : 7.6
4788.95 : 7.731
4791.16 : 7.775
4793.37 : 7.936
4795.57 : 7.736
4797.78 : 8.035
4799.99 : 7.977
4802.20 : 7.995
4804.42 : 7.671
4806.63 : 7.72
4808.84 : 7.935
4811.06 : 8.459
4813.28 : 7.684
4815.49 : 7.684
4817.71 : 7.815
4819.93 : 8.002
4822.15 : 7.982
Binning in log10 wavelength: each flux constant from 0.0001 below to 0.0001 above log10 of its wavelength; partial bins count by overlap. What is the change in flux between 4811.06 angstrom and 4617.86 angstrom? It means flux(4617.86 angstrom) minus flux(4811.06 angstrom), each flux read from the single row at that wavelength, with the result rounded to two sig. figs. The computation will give -0.42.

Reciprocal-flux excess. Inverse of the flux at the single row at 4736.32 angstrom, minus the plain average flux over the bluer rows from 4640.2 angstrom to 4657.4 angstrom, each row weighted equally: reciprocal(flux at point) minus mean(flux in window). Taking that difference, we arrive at -7.39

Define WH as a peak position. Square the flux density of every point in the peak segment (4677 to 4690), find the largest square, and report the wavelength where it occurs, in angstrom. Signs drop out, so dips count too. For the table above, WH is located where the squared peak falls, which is 4682.10 angstrom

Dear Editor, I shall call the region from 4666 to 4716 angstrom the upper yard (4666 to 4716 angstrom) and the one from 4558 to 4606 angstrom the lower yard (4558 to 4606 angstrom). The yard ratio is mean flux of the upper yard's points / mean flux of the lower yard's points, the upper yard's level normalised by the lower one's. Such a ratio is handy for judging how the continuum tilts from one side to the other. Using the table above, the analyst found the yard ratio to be 0.98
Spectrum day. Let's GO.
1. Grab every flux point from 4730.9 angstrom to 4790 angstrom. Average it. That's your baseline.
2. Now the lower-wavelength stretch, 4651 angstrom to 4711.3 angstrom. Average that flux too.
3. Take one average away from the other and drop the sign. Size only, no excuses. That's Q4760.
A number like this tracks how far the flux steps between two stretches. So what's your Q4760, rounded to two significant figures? 0.12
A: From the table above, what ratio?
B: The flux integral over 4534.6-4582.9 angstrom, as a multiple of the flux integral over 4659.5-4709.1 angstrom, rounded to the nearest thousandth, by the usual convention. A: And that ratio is 0.979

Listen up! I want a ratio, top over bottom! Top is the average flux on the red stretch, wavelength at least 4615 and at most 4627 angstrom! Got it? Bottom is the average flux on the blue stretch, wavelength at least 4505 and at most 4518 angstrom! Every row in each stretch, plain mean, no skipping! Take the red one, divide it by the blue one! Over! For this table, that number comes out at 0.97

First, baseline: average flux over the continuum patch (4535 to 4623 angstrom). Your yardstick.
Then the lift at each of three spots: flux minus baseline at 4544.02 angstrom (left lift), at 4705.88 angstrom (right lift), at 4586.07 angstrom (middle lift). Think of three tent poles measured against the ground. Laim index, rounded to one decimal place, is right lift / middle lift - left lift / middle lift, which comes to -0.1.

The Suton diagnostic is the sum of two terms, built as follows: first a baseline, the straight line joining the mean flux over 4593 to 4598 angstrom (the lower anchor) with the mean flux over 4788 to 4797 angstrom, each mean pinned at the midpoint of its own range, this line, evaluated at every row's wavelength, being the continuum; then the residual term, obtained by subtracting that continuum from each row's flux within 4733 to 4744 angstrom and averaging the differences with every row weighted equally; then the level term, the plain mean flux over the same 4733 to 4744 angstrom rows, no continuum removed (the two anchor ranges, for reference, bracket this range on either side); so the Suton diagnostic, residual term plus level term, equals 7.5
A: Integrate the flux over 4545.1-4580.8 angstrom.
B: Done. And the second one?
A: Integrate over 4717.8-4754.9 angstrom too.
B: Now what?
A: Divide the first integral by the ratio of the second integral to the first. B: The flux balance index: 261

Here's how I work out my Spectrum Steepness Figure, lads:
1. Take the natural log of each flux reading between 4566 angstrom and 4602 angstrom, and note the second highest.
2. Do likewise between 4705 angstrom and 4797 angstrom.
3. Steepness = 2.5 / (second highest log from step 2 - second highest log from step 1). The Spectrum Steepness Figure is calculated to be 211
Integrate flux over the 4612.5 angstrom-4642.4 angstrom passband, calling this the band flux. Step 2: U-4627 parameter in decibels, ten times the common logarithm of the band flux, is 23.6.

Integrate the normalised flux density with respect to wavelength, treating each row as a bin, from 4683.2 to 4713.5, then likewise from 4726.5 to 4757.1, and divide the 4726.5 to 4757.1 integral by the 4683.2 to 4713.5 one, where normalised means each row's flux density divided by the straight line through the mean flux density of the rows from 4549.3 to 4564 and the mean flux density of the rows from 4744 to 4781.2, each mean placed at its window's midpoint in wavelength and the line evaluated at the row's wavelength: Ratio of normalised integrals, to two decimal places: 1.03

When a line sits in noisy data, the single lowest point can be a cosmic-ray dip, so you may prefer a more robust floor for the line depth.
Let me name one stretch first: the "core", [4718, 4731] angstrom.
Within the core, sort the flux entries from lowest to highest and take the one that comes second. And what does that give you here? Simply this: 7.324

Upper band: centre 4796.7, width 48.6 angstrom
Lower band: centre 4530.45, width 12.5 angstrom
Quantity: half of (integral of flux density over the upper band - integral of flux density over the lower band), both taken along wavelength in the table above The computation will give 149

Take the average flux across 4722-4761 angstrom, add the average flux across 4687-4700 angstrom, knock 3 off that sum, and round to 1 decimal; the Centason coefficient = 12.5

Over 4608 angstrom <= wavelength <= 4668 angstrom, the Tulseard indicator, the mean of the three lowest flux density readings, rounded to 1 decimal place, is 6.8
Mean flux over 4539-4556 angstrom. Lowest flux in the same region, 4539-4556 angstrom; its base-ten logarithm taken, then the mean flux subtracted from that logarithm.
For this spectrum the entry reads -6.5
